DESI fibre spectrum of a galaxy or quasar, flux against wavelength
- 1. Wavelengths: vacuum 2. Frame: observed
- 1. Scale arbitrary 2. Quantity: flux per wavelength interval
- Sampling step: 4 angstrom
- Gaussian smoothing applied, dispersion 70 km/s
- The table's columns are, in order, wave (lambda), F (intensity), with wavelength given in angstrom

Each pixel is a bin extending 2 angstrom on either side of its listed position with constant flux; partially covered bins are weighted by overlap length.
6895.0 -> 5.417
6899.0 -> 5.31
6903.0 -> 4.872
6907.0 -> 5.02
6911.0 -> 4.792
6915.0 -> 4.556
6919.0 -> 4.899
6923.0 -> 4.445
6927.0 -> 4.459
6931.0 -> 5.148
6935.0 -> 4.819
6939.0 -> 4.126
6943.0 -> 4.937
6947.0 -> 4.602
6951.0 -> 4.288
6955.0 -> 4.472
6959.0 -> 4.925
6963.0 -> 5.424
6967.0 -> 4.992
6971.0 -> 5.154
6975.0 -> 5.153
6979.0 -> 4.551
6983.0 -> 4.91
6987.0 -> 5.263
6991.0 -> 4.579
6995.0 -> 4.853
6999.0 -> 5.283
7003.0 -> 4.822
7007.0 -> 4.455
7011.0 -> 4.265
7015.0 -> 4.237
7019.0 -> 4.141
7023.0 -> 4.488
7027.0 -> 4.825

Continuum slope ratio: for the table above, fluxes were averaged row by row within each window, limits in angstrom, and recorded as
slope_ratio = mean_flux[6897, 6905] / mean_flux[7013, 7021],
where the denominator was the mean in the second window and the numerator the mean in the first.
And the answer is 1.22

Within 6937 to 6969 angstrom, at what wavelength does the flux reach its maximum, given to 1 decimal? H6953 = 6963.0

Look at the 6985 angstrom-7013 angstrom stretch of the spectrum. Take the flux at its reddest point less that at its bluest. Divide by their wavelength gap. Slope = -0.04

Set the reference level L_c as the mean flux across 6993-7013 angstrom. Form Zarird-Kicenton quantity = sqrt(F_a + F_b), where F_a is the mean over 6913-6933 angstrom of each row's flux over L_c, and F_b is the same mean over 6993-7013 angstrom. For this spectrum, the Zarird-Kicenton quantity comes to 1.41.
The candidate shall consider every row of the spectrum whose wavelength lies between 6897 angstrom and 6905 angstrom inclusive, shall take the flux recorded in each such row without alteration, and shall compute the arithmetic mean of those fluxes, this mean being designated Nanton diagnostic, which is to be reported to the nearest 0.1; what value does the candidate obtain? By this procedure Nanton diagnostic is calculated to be 5.1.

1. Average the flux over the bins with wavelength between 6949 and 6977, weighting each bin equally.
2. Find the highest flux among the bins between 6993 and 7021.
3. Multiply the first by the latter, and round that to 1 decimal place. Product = 26.0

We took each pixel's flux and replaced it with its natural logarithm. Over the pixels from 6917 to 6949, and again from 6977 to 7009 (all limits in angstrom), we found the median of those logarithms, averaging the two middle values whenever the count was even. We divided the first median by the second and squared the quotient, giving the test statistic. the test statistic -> 0.97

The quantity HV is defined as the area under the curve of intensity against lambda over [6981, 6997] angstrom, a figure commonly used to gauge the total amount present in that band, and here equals 78.4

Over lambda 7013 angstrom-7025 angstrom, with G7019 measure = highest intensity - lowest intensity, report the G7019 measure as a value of 0.35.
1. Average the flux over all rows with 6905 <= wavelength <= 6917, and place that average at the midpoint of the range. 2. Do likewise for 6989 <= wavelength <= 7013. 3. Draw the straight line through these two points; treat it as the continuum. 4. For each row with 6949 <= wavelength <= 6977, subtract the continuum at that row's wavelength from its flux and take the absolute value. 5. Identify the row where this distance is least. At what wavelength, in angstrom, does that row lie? 6959.0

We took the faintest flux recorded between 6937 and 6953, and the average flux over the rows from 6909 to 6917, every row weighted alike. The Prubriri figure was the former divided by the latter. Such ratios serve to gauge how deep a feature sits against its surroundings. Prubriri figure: 0.88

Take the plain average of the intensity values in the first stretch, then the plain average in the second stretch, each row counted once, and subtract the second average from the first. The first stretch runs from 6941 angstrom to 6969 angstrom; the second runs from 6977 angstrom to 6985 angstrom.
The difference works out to 0.08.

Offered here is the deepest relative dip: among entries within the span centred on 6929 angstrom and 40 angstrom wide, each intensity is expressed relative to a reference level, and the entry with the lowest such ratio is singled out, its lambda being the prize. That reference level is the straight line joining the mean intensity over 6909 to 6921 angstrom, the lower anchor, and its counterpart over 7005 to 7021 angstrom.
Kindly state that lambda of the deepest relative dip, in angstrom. 6939.0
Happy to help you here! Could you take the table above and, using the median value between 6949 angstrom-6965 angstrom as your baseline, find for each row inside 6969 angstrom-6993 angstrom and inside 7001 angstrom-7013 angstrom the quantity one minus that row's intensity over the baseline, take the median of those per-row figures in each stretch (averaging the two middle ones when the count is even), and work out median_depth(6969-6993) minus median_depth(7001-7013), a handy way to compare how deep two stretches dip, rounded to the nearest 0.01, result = -0.12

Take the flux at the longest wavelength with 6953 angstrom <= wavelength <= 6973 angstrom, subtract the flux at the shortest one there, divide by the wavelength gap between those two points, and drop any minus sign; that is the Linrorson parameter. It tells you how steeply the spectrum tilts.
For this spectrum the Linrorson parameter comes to 0.043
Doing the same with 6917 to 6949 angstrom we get 0.011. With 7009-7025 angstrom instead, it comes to 0.019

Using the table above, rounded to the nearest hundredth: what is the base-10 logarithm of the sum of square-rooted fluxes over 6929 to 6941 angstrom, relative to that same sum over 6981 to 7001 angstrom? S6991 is -0.23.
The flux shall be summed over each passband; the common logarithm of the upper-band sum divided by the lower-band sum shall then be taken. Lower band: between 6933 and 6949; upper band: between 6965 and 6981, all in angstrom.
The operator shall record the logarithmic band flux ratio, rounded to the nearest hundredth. 0.03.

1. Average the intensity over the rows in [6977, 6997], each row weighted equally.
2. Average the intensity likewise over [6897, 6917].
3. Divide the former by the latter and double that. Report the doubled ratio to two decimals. 1.97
